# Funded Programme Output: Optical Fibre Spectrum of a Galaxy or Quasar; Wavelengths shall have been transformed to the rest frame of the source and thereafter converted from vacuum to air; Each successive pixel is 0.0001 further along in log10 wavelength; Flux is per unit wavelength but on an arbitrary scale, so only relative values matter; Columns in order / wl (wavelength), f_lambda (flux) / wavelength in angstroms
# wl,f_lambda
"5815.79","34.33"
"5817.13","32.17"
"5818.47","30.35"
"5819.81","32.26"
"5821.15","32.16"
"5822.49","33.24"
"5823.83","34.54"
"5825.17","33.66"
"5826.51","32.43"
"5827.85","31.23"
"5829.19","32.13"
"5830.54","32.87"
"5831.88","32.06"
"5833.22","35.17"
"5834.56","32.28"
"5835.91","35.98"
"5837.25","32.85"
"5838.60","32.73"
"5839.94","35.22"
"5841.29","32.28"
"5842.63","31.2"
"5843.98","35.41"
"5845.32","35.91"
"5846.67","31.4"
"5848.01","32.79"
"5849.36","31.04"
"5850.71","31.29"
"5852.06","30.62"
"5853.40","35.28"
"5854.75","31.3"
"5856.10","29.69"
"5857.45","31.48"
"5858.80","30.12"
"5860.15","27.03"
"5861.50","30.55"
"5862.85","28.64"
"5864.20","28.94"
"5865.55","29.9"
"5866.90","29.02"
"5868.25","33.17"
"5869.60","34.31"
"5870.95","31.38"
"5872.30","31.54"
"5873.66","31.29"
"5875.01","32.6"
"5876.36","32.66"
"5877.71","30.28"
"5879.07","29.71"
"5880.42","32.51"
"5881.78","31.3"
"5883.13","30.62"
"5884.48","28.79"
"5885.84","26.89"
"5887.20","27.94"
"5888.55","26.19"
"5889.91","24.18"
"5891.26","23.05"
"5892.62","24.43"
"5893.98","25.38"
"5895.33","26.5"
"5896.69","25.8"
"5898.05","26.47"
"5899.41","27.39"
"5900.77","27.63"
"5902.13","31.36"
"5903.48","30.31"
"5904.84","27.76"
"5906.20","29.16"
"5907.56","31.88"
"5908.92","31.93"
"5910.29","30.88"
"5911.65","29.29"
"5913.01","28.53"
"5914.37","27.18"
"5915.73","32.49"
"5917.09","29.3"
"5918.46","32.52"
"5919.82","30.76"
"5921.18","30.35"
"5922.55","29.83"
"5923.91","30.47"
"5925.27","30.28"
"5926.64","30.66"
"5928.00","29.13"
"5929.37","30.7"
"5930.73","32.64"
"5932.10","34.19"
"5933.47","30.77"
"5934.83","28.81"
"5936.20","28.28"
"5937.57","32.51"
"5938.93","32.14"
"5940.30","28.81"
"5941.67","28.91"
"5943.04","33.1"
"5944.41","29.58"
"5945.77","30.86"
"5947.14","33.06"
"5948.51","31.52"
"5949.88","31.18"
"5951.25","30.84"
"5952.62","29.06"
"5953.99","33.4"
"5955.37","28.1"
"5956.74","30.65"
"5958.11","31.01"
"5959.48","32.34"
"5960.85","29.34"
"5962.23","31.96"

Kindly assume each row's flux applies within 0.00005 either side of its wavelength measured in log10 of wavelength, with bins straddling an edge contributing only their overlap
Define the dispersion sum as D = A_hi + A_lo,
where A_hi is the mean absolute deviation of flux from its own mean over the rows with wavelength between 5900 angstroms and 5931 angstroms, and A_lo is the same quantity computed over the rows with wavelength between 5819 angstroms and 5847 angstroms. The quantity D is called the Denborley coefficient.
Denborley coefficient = 2.5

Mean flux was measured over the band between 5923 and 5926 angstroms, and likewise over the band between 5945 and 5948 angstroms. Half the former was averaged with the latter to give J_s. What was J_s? 23.6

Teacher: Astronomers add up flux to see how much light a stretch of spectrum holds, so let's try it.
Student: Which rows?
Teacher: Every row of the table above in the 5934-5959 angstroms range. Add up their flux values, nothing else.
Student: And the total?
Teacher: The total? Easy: 552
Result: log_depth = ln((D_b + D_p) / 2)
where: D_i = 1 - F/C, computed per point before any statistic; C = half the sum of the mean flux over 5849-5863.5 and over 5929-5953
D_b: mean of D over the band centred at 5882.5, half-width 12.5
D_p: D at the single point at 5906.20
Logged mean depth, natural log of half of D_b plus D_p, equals -2.9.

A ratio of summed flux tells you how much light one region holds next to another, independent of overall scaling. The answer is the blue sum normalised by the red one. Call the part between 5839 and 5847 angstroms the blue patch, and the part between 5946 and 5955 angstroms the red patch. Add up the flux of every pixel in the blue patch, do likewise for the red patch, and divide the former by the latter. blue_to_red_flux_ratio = 1.07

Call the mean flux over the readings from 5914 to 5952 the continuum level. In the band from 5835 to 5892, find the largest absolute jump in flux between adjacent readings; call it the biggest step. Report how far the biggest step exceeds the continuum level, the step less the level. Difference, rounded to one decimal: -26.1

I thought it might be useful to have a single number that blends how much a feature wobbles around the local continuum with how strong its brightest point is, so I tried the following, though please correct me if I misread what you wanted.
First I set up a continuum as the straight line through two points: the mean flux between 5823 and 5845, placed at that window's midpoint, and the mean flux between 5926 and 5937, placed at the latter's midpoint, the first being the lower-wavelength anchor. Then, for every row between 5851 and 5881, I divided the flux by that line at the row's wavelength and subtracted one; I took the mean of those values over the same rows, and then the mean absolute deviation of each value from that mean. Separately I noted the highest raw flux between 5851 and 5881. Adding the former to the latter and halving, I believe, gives 17.7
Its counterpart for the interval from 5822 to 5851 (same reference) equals 18.0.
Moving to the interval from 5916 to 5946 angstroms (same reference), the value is 17.1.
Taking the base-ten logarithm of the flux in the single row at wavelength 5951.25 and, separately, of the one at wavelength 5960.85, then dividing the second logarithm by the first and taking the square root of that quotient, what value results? 0.993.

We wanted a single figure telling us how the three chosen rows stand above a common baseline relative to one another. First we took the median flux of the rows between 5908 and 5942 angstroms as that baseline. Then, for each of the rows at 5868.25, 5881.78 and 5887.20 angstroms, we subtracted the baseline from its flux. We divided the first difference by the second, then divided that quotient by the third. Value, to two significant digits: -1.3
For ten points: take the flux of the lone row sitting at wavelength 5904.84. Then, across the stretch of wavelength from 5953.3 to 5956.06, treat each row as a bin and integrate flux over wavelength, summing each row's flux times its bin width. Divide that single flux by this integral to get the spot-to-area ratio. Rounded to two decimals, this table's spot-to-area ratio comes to 0.33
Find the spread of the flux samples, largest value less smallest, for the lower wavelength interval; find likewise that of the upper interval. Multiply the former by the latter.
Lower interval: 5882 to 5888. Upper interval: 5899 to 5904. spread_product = 15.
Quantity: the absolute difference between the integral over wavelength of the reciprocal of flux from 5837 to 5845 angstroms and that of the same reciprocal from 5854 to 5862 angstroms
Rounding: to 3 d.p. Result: 0.027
